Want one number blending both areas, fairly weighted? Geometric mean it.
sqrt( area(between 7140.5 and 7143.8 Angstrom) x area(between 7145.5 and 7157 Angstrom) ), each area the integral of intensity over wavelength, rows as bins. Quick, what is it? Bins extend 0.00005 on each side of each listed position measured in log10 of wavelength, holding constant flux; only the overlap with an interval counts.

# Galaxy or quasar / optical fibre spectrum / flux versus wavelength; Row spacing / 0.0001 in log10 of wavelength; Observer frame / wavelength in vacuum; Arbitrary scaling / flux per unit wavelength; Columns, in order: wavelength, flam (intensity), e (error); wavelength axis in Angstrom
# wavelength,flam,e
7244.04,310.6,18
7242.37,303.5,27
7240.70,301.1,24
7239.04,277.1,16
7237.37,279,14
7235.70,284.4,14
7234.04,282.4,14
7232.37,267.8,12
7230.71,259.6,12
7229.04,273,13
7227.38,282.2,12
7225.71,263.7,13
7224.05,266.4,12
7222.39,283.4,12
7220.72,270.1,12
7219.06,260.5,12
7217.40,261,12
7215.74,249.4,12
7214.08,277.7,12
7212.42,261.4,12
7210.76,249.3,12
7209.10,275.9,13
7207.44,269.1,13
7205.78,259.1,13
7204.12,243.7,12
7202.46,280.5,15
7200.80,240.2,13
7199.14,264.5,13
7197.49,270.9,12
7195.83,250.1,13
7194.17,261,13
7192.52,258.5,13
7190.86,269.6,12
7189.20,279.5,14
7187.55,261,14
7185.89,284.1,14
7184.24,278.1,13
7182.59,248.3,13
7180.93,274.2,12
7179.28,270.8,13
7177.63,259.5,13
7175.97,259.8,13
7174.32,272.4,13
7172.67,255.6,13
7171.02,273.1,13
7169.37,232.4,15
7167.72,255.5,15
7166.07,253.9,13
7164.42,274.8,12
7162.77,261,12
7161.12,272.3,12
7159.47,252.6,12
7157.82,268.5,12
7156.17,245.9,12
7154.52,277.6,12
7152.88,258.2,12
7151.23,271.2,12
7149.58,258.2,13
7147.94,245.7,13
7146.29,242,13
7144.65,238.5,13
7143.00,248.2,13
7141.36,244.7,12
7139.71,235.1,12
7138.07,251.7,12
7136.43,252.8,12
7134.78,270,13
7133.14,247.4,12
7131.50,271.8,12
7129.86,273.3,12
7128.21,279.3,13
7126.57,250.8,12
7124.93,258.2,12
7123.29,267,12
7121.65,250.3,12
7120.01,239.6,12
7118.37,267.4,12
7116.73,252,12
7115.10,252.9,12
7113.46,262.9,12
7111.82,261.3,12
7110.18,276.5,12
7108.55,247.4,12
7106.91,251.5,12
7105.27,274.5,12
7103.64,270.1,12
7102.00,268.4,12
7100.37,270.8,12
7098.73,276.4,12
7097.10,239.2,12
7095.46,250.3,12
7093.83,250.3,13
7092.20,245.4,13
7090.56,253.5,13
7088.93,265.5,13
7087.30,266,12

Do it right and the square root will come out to 1550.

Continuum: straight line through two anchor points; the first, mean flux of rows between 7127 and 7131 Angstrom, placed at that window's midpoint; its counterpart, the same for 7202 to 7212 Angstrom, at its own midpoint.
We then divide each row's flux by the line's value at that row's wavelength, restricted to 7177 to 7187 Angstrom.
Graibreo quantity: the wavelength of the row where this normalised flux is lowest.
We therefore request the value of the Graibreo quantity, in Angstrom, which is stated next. 7182.59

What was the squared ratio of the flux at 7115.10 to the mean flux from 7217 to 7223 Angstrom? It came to 0.89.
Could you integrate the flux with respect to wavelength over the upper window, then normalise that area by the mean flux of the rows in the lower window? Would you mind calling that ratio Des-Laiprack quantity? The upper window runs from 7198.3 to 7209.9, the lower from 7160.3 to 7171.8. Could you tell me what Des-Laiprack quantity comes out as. 11.7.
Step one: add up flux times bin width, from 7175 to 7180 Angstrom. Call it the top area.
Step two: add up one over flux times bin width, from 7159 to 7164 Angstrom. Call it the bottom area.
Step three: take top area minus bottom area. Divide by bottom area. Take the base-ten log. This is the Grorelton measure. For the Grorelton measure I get 4.84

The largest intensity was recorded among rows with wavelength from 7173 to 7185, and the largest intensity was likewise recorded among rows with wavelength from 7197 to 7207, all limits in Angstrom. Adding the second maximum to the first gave 559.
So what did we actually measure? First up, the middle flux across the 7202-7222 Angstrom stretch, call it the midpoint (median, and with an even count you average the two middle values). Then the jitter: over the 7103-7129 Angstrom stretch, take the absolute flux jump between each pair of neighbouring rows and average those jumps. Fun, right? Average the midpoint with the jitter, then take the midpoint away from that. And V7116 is -124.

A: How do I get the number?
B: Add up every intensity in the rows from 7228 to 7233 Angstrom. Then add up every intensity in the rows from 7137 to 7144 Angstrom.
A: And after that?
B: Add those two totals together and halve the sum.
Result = 890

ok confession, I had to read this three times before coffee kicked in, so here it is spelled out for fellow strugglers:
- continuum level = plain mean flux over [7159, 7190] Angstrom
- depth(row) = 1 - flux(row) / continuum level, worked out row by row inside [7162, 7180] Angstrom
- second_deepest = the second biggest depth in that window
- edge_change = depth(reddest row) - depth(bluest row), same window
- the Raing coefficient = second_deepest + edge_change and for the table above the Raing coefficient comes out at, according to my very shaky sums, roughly 0.002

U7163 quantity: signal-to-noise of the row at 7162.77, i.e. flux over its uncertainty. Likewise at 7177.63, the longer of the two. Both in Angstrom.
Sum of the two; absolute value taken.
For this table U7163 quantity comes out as 41.7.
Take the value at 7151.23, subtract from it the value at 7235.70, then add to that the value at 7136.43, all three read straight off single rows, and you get 240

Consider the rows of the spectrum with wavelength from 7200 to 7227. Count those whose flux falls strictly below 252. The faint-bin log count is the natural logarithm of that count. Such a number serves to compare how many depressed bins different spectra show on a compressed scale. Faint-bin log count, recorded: 1.4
